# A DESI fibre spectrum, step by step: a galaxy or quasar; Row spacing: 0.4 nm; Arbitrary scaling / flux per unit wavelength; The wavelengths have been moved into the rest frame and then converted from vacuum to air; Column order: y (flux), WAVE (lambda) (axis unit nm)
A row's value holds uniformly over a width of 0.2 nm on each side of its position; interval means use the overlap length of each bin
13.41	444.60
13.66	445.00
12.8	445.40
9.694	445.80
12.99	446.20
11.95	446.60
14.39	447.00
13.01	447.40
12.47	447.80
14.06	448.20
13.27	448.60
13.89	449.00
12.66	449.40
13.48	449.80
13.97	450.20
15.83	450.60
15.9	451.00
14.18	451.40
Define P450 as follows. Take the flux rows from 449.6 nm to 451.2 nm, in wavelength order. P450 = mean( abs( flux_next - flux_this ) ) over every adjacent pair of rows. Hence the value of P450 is 0.8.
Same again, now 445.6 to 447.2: 2.3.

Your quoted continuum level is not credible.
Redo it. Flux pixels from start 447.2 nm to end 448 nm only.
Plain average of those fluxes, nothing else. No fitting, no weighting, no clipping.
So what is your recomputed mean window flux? 12.7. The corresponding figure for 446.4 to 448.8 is 13.2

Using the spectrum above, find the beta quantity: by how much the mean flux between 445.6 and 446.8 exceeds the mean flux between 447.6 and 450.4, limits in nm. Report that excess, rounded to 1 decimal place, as -1.9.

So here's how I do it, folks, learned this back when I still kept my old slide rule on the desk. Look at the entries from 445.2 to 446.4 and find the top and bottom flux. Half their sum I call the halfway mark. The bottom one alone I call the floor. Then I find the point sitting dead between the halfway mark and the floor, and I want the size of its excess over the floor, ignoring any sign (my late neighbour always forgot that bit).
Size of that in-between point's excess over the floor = 0.82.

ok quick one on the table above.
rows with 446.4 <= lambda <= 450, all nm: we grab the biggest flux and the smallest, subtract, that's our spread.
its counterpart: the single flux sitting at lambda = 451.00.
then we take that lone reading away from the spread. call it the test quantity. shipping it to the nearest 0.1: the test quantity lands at -13.5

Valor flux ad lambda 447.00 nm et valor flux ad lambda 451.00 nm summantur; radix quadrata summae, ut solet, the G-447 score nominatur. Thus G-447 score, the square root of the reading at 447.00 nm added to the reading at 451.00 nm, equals 5.50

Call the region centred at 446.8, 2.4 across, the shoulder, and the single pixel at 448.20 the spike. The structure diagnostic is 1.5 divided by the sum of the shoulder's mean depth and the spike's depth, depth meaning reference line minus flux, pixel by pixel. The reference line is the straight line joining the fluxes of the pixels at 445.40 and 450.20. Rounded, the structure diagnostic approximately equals 10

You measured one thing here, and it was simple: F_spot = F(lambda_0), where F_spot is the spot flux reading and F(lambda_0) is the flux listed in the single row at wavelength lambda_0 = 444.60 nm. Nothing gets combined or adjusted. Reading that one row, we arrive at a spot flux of 13.41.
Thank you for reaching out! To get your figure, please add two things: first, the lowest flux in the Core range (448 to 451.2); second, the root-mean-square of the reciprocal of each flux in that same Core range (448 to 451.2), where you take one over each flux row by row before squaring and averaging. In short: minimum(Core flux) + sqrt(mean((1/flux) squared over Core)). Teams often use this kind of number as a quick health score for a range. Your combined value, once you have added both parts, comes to 12.7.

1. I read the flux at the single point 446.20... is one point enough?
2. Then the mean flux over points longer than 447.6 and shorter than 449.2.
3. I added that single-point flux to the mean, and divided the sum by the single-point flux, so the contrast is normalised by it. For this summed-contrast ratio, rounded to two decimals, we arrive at 2.03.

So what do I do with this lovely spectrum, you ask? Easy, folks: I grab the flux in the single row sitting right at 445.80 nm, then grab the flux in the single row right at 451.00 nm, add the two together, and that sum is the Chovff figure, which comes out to 25.6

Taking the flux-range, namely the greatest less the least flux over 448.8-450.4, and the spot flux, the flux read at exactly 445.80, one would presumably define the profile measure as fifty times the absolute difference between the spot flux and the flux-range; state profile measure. 419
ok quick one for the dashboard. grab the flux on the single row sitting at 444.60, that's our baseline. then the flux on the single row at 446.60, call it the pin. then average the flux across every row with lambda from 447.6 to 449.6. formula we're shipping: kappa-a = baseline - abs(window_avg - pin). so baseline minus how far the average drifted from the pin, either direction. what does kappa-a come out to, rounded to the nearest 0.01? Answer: 12.09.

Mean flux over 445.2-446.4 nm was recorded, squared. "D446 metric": 140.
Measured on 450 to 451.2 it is 232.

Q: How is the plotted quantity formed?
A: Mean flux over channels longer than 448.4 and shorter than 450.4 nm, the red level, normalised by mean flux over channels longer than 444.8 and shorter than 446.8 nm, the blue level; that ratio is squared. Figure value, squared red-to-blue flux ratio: 1.21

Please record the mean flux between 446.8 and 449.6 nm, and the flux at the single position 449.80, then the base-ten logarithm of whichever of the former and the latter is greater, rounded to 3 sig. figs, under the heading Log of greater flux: 1.13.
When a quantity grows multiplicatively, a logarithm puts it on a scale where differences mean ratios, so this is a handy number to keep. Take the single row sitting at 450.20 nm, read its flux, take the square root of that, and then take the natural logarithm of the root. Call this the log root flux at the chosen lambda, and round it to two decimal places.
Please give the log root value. 1.32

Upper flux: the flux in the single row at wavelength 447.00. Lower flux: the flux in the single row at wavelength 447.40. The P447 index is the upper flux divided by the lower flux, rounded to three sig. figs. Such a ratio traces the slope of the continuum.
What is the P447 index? 1.11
